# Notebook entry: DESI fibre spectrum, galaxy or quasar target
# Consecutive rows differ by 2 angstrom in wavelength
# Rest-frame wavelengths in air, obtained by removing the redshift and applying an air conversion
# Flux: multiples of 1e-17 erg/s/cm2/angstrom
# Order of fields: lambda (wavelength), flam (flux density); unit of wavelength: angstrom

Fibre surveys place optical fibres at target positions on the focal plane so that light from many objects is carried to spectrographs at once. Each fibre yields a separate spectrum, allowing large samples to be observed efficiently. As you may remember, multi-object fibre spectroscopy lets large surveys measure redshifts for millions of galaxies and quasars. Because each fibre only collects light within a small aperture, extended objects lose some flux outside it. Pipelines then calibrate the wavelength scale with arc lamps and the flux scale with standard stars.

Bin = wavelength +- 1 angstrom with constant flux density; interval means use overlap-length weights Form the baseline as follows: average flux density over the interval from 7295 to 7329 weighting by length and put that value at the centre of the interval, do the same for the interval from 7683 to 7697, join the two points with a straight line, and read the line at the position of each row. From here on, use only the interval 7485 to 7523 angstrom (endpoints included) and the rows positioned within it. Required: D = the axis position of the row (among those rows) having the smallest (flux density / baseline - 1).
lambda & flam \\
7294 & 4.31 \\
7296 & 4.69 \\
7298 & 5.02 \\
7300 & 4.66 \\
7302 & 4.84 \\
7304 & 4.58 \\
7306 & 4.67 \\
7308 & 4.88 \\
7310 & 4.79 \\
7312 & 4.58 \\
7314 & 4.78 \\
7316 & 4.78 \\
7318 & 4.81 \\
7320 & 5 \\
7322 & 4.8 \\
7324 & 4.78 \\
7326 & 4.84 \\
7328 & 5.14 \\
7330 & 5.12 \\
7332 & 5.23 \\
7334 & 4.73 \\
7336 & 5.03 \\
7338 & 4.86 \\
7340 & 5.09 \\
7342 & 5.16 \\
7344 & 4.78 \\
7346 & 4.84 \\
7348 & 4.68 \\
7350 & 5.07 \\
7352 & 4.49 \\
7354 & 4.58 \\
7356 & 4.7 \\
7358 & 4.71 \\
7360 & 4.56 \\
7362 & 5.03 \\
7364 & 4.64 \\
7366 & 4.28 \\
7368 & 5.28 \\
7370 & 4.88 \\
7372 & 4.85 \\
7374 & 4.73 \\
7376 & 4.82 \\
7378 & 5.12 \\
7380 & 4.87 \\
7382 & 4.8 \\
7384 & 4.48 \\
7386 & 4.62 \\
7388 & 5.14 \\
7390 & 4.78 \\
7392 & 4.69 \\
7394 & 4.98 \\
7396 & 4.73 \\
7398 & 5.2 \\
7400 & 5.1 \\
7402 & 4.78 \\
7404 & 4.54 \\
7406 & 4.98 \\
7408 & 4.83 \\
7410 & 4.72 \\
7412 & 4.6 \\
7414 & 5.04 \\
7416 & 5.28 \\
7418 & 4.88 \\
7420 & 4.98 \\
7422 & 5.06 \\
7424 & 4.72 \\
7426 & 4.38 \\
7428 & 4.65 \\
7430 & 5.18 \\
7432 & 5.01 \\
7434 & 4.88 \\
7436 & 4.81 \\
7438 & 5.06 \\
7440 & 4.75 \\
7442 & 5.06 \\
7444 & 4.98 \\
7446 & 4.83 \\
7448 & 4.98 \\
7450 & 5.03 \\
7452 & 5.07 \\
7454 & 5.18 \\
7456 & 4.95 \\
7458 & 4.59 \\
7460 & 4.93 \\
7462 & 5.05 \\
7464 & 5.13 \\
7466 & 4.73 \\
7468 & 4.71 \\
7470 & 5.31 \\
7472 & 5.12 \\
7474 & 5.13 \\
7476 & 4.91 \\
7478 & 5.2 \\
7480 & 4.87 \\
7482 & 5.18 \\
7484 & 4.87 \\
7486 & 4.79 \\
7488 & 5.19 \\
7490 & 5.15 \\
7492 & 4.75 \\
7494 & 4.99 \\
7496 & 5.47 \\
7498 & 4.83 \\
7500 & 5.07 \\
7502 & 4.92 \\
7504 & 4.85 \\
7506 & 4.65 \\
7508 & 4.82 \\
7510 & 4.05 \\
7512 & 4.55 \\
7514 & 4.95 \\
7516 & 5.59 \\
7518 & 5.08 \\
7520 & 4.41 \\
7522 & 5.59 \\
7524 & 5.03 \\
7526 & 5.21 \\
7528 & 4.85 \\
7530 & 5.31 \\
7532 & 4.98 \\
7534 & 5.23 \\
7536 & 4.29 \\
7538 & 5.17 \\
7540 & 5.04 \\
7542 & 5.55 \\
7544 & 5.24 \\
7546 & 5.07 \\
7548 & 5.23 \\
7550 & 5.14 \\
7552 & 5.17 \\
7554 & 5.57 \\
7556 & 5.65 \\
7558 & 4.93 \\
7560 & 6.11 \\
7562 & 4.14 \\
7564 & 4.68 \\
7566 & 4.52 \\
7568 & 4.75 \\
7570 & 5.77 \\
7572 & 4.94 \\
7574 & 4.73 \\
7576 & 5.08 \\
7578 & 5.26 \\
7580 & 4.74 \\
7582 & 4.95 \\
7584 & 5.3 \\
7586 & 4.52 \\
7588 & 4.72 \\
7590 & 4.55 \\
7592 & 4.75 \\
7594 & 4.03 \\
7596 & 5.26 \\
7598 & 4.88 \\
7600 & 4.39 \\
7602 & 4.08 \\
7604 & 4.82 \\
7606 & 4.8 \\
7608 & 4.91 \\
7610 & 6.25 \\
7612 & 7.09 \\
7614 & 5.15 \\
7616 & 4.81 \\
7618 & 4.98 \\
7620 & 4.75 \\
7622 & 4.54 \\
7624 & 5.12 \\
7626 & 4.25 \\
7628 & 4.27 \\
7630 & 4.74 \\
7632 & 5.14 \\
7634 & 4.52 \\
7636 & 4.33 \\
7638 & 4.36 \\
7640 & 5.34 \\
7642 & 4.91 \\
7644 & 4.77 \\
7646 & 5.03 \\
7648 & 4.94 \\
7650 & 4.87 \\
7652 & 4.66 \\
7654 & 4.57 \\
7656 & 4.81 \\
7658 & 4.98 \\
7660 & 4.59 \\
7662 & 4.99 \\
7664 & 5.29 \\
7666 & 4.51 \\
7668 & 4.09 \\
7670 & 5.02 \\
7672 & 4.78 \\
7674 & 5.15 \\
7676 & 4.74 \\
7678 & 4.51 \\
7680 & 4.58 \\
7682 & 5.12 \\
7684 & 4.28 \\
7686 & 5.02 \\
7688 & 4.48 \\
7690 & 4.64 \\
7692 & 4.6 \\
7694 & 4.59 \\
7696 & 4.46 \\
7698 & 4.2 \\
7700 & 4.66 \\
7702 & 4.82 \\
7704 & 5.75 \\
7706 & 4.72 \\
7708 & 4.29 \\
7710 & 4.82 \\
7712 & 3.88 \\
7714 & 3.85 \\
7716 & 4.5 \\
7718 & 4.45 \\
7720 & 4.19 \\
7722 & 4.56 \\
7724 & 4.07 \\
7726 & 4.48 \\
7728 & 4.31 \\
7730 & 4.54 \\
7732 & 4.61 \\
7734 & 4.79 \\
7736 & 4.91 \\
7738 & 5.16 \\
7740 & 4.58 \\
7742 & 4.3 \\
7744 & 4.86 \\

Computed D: 7510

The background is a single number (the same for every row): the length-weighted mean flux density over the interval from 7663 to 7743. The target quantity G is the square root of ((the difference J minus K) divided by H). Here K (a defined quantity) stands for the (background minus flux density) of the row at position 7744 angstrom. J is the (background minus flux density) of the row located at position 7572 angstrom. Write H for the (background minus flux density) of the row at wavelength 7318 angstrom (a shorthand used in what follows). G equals 0.63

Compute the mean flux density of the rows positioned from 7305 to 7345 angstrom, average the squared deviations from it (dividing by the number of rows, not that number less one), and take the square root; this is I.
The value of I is 0.18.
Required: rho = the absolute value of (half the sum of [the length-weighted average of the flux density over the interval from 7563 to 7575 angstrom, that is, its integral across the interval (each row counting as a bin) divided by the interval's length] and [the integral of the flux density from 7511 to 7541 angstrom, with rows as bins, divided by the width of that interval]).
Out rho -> 4.96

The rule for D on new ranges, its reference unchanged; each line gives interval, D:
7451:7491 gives 7458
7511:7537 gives 7536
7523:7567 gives 7562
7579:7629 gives 7594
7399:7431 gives 7426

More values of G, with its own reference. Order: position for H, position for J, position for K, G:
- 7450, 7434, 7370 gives 0.00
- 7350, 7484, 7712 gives 1.46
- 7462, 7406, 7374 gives 0.75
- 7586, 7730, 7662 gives 2.27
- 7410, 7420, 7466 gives 1.49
